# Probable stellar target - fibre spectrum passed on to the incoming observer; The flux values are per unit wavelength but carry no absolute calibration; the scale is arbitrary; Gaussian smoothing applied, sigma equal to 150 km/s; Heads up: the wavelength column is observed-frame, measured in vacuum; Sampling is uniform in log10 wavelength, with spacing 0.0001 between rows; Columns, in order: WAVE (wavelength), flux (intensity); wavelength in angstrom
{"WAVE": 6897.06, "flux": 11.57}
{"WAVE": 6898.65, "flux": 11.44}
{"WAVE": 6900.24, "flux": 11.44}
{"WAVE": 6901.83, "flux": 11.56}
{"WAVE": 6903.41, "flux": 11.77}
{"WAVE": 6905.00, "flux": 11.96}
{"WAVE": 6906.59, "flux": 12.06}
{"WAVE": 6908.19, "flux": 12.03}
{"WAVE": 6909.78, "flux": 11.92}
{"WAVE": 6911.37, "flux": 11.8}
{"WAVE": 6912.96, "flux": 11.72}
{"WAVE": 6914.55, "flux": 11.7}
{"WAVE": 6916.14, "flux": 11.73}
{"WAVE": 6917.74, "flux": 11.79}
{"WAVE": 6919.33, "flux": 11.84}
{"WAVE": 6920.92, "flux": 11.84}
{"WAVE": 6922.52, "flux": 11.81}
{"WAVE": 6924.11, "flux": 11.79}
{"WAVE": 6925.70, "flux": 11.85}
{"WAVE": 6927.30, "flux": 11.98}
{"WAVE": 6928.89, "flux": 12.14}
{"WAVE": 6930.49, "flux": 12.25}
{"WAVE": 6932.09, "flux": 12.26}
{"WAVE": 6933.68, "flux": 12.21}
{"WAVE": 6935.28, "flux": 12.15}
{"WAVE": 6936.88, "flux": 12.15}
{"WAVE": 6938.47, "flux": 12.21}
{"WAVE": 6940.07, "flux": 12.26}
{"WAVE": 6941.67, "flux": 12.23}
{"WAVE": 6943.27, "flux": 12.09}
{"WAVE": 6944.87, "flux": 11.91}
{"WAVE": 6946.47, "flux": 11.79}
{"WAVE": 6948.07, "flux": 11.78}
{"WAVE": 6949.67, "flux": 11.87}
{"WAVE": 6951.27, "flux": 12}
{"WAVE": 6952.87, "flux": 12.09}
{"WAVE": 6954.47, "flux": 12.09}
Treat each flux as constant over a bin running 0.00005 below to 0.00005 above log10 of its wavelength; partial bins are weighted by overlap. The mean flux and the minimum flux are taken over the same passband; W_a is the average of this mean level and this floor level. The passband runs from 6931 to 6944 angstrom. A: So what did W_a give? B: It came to 12.14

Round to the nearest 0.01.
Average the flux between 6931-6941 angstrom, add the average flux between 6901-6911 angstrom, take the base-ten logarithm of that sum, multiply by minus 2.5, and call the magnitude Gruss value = -3.45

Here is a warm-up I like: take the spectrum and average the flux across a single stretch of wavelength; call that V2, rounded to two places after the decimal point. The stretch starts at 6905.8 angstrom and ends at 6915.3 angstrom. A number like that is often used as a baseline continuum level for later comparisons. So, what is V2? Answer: 11.87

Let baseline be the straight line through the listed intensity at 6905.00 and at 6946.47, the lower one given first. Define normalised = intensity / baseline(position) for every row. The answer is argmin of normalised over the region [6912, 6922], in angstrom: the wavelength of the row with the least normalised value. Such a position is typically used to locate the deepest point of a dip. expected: 6914.55 angstrom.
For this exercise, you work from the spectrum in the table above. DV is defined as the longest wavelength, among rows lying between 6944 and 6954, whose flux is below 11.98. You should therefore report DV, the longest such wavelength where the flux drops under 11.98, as 6949.67 angstrom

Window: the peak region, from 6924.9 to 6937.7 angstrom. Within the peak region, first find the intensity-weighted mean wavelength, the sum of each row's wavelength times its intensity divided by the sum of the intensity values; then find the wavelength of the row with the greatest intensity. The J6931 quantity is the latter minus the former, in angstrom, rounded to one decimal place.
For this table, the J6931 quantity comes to 0.8 angstrom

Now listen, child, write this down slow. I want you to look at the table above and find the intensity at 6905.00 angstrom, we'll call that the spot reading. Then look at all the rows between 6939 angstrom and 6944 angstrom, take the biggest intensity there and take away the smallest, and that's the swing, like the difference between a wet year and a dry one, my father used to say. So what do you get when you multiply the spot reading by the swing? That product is 2.0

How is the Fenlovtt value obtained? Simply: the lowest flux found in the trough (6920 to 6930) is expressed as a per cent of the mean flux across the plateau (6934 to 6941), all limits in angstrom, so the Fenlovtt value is 96.7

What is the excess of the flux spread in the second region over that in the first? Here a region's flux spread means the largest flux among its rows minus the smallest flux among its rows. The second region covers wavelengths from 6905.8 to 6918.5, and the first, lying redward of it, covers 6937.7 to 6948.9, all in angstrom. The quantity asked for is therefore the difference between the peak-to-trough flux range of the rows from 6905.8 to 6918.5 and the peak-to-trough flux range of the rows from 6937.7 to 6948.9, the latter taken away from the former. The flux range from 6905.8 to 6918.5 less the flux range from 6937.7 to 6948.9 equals -0.12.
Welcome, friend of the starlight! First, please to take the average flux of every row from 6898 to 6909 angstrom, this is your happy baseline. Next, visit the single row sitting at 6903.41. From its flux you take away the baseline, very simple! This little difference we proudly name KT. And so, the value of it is 0.0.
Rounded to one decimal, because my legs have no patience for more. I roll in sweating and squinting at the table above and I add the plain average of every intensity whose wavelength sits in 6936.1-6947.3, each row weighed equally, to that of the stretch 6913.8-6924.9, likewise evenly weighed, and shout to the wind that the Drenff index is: 23.9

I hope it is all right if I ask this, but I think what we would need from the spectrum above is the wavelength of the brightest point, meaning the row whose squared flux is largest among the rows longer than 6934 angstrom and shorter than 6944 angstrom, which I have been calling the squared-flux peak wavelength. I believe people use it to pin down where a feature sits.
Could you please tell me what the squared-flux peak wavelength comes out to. 6940.07 angstrom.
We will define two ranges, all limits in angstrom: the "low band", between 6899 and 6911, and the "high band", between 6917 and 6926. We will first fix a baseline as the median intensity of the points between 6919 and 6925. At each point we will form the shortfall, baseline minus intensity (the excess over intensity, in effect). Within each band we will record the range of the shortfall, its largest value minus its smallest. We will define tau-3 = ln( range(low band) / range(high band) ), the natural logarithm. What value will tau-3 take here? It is 2.3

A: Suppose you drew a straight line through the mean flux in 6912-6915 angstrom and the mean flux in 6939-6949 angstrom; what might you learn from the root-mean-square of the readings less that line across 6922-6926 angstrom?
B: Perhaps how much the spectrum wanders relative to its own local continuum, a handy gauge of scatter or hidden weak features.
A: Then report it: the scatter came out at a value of 0.02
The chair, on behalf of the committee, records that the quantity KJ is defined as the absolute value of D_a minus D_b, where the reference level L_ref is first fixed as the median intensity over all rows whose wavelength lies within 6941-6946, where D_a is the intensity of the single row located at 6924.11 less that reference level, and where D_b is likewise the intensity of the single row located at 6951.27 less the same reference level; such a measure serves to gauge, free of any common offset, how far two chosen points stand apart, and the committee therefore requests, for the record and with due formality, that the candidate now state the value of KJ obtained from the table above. 0.21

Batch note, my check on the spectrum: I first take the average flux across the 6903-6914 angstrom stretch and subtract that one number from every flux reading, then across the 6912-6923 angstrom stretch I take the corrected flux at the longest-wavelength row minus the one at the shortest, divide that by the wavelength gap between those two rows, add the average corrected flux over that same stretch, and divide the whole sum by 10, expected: -0.011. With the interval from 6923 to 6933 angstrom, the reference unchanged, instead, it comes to 0.021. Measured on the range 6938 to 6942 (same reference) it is 0.035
